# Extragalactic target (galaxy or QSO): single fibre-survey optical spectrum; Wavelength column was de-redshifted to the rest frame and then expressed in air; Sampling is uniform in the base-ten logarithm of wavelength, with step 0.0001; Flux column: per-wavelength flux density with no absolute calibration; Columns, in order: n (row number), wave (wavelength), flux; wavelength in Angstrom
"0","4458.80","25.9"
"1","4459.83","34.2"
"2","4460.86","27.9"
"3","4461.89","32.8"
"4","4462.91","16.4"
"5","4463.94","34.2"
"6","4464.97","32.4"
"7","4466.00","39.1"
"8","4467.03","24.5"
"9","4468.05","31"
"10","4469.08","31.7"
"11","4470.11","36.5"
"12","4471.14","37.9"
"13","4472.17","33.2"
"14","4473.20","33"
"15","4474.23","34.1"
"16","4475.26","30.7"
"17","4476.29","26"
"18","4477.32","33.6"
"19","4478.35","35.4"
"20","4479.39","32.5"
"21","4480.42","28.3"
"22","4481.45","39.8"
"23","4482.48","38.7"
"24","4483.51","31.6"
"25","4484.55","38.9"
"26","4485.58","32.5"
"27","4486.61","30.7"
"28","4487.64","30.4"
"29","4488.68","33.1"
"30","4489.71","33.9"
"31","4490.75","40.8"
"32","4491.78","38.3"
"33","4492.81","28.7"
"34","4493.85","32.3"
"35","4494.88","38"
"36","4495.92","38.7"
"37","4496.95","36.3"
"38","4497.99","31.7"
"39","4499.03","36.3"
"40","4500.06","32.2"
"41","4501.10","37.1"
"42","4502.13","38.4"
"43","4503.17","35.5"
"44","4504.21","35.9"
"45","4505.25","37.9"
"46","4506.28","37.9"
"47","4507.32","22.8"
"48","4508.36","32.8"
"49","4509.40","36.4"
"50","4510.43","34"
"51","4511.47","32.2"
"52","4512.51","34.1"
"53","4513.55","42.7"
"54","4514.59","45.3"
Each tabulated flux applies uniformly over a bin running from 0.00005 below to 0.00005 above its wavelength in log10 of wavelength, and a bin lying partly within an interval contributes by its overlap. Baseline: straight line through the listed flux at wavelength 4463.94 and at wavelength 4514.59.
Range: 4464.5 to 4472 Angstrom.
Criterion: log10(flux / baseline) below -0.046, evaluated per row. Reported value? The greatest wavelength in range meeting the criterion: 4469.08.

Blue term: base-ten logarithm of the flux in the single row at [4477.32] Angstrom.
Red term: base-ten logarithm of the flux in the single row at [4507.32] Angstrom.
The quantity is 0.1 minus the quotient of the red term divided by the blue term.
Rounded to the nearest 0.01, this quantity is -0.79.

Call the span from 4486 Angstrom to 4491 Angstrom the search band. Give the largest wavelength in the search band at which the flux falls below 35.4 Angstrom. 4489.71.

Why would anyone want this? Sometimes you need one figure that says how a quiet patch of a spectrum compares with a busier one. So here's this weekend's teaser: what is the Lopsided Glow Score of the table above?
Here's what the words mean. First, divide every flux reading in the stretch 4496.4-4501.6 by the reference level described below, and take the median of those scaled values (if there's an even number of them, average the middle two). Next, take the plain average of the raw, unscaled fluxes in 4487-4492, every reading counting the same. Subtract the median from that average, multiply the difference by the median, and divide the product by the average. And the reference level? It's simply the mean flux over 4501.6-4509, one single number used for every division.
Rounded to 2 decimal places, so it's 1.02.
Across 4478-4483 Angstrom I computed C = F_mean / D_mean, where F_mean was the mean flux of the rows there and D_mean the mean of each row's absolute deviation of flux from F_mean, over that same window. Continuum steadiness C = 10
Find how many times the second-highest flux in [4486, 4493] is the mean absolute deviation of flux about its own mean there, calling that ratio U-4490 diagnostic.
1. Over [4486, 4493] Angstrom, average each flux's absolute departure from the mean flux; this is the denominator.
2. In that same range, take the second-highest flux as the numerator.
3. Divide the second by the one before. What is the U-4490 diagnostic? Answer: 11.3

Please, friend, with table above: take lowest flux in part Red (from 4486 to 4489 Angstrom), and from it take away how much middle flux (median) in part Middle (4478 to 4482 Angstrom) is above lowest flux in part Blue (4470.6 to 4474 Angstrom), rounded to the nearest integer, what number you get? 29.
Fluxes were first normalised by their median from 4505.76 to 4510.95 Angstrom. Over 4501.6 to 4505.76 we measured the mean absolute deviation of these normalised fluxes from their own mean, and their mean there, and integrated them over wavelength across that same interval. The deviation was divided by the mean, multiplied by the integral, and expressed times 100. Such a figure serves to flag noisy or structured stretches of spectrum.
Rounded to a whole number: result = 15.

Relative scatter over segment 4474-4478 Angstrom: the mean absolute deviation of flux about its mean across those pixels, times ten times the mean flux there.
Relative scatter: 855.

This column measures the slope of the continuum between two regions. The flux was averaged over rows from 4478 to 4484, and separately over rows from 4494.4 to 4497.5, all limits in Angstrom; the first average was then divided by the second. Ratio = 0.91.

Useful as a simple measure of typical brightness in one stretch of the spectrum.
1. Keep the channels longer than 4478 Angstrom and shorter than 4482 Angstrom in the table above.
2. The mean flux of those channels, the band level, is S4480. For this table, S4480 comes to 34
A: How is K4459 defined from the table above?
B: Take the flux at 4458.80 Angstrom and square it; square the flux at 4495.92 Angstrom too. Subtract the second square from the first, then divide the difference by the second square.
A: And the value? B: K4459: -0.6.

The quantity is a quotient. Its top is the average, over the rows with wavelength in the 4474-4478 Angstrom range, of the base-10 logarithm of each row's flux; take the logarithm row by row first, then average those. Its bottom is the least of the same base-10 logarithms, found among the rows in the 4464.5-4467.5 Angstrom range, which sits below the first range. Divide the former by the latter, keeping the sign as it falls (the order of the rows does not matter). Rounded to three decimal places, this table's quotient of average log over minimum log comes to 1.073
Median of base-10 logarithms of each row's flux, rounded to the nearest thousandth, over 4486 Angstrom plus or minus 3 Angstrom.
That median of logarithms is 1.506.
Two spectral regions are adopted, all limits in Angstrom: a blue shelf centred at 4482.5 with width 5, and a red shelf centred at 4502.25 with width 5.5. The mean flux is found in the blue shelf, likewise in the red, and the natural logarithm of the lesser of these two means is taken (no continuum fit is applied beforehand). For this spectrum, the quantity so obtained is 3.57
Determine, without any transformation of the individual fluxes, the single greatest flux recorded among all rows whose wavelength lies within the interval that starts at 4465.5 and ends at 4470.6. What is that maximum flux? 39.1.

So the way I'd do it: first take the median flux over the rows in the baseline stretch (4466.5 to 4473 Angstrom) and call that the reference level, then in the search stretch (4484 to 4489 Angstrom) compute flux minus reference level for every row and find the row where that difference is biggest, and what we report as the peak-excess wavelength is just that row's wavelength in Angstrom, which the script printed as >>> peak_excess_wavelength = 4484.55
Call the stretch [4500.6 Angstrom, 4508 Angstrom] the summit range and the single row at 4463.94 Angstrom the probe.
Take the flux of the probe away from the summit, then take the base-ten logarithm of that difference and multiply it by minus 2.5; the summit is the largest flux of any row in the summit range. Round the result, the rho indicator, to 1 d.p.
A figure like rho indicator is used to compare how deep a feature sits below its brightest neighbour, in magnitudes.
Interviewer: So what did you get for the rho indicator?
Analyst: -1.6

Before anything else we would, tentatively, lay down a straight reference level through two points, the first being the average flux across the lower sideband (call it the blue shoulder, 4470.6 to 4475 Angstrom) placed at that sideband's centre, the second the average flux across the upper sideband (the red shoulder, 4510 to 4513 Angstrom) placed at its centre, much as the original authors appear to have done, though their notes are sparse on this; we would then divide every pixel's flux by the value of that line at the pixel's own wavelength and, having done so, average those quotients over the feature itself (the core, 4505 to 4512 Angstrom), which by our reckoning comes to 1.00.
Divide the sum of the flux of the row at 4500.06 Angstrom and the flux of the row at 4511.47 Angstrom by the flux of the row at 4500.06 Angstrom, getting 2.00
